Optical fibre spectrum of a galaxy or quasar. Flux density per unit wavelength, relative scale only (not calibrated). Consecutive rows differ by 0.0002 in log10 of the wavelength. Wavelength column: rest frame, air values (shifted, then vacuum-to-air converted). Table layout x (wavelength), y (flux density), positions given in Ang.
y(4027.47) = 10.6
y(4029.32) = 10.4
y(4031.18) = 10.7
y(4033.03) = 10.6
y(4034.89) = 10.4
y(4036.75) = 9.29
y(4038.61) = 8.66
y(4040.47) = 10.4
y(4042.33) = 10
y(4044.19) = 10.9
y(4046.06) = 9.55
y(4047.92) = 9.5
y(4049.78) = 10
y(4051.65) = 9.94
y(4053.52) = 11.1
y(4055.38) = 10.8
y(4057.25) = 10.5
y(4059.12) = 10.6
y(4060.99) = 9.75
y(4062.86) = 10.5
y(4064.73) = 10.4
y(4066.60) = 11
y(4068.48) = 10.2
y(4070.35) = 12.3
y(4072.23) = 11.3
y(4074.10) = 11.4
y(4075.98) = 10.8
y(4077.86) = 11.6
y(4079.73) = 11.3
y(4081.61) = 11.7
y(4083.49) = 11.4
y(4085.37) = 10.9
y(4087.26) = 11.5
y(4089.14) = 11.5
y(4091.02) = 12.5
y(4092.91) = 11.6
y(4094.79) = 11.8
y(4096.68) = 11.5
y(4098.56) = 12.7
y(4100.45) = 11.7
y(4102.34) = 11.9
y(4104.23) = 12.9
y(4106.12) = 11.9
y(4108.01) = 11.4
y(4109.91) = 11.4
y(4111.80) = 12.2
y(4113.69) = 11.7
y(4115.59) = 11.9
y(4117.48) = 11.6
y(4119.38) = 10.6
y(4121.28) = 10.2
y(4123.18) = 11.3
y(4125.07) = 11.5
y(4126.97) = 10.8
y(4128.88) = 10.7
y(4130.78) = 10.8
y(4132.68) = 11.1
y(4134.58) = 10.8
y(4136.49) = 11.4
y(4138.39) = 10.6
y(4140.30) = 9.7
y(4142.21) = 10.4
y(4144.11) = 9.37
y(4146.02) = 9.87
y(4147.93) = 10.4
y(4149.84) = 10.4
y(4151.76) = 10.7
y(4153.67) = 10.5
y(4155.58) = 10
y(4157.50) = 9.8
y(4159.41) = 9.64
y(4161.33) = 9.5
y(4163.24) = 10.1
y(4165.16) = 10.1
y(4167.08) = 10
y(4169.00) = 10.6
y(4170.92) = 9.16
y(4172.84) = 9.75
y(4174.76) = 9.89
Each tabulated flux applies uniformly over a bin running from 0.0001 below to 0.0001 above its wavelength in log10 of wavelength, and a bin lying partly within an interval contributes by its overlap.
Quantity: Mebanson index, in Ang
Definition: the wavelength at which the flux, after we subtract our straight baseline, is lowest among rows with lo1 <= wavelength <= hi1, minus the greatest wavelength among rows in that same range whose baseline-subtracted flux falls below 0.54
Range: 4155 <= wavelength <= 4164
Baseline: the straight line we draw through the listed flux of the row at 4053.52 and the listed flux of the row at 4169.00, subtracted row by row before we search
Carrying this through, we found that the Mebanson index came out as -1.9 Ang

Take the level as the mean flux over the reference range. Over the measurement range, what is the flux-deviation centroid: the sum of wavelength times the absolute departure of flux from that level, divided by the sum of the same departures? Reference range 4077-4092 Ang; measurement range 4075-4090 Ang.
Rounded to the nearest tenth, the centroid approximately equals 4080.9 Ang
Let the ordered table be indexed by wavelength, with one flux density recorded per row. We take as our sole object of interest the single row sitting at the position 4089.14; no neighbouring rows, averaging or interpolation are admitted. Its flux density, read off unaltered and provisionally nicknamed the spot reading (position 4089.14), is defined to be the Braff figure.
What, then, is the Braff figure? 11.5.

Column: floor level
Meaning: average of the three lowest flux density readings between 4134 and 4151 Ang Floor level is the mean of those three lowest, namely 9.6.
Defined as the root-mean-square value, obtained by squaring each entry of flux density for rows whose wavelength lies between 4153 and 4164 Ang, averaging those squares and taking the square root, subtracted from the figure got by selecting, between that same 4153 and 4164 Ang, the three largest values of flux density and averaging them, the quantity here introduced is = 0.27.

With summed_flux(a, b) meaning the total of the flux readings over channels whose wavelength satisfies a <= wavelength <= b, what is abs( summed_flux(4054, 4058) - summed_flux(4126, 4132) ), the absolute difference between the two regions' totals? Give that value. 11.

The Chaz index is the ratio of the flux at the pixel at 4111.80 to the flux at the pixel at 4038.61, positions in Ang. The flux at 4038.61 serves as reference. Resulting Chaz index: 1.41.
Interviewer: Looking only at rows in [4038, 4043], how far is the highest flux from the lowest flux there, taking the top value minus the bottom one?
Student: 1.7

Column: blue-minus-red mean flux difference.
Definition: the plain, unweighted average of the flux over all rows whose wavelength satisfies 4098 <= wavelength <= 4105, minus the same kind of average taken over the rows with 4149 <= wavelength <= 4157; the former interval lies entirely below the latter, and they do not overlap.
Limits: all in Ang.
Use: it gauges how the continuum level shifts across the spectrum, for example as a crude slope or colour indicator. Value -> 1.9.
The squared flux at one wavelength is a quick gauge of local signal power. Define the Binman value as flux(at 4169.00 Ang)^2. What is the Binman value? 112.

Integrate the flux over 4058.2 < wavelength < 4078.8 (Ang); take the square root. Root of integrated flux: 15.0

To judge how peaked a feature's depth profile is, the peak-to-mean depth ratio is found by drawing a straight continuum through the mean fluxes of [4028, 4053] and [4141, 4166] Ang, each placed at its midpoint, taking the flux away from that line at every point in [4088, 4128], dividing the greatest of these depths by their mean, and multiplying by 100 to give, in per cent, 9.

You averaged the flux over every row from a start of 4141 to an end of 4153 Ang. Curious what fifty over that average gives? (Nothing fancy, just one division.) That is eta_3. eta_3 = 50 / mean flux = 4.91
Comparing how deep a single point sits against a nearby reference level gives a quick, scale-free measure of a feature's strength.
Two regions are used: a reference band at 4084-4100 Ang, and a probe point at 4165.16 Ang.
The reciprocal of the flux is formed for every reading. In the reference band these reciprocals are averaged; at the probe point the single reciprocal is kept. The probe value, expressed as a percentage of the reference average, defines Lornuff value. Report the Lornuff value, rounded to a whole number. 116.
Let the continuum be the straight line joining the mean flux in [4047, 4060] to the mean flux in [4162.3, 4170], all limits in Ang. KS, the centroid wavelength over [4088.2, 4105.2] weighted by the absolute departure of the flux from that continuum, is 4097.3 Ang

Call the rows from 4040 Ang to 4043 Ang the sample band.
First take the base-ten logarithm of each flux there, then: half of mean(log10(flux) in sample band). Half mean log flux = 0.504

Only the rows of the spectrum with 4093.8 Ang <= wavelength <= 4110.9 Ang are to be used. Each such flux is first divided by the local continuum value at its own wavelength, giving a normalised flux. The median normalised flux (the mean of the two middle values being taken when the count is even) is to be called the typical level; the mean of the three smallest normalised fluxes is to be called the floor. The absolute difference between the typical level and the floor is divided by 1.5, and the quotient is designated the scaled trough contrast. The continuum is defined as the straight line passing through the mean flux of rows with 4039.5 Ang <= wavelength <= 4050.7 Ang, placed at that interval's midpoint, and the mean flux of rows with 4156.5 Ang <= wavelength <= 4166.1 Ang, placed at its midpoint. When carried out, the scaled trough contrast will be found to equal 0.023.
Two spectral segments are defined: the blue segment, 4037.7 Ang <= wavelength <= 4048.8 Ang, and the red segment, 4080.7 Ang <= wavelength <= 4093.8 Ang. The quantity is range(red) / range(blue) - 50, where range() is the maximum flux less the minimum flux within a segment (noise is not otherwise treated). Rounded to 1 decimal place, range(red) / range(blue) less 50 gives -49.3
